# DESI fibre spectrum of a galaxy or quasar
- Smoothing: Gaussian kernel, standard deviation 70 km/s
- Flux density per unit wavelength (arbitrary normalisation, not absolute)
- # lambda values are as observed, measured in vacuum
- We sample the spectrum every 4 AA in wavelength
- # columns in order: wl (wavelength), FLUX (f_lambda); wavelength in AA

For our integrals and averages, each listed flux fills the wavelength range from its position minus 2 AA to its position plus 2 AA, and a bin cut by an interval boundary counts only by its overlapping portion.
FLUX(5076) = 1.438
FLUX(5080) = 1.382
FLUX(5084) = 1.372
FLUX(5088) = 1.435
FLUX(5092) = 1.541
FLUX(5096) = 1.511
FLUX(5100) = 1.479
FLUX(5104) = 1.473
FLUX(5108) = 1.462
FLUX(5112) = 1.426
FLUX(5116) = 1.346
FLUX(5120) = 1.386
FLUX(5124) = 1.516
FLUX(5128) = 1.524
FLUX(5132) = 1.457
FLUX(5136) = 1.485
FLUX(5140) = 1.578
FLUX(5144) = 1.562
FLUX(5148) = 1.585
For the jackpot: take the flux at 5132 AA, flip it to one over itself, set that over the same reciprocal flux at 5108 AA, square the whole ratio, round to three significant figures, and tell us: 1.01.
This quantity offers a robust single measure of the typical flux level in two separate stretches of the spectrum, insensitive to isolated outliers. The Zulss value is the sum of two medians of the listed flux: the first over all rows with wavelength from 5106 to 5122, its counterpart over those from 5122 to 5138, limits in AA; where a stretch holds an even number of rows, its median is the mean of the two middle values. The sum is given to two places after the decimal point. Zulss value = 2.91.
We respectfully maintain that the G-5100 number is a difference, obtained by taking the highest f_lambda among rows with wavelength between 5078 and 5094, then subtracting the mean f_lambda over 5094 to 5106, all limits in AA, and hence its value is 0.053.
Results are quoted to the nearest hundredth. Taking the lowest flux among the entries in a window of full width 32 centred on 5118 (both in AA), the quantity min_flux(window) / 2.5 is 0.54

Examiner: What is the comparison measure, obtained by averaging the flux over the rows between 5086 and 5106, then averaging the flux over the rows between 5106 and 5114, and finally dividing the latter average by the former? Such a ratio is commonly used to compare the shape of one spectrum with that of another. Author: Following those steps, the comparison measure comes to 0.97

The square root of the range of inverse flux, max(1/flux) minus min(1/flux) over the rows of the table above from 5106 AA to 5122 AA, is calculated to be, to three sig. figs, 0.243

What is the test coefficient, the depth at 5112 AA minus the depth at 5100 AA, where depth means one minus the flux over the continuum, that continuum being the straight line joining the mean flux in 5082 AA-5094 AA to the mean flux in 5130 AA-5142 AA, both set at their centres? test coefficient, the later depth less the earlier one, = 0.046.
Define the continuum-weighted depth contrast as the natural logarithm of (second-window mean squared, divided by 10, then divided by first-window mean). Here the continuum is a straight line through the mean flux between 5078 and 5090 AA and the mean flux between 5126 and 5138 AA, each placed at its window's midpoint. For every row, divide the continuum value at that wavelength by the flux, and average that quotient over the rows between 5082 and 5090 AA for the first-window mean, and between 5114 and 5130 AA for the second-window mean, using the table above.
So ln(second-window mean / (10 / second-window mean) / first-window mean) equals -2.26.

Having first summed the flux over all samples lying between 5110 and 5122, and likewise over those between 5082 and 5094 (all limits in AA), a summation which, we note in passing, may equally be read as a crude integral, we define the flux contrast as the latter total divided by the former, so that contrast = 1.05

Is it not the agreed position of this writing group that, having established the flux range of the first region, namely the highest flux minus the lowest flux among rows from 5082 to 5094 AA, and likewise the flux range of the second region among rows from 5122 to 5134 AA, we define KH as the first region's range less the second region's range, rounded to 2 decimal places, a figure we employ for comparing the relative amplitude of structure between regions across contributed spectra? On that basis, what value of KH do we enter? 0.10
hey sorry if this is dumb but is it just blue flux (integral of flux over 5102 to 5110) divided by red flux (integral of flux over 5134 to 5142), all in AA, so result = 0.96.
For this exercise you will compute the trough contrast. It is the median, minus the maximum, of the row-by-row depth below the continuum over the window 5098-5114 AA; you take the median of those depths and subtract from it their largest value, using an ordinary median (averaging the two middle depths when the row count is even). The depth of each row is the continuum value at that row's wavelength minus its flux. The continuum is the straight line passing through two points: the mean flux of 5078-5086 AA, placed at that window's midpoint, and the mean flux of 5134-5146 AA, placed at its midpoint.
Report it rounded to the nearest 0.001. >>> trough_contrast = -0.059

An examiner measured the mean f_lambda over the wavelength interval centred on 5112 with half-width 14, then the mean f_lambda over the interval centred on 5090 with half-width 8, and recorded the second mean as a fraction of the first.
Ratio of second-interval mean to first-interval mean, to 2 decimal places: 1.02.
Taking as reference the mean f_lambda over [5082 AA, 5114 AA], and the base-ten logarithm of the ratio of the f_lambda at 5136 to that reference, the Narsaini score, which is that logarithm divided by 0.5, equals 0.01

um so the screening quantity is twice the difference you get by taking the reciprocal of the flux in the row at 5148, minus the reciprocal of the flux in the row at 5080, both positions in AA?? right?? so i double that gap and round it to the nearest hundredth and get -0.19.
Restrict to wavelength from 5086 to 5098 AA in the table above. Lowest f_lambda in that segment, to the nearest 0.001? 1.435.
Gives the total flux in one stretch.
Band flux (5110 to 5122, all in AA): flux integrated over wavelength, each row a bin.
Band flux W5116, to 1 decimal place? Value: 16.6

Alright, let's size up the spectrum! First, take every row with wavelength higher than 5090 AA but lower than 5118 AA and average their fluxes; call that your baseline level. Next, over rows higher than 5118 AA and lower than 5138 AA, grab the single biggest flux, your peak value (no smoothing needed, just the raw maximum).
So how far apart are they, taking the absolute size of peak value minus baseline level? 0.061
